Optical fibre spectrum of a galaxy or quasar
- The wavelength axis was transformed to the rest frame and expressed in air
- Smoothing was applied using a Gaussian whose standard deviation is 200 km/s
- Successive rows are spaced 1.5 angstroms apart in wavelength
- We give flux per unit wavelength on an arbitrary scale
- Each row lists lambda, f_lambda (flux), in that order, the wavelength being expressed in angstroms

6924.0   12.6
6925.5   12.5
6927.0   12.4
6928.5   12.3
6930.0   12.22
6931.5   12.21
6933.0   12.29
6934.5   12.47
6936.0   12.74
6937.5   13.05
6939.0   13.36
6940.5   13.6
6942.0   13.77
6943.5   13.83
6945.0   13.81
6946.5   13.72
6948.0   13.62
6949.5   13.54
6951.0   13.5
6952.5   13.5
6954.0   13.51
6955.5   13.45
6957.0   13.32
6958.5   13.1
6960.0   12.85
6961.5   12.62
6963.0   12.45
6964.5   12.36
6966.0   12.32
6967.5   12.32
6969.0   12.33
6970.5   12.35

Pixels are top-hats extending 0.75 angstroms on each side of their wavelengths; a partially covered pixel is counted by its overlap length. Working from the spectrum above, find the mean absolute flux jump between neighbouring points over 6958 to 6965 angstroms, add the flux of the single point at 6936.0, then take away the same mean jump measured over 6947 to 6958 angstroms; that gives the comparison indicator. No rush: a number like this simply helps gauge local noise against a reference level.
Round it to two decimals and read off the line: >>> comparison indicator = 12.87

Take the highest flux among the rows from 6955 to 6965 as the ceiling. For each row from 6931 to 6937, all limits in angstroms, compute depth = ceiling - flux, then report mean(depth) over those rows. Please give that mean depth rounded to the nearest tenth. 1.0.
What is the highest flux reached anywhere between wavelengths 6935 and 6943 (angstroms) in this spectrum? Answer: 13.77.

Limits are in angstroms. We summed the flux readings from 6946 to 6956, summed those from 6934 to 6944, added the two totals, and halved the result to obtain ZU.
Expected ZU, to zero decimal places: 94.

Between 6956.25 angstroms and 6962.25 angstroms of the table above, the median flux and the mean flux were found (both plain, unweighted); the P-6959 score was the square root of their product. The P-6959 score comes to 13.0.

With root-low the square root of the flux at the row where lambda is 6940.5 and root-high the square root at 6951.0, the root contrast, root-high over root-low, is 0.996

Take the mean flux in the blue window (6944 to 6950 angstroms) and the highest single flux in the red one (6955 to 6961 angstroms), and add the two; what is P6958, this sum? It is 27.1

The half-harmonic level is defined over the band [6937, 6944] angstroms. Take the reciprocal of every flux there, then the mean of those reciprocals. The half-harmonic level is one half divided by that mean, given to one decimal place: 6.8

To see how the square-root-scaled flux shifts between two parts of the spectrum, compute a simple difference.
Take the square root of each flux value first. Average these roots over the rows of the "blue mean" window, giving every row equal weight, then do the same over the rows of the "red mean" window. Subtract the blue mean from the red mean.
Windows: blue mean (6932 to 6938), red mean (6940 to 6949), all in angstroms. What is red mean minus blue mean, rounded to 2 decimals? 0.15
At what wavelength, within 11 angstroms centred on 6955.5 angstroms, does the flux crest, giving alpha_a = 6954.0 angstroms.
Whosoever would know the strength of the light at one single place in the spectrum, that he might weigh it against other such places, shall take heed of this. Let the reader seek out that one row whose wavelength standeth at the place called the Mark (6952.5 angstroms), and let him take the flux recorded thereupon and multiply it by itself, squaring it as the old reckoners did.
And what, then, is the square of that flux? 182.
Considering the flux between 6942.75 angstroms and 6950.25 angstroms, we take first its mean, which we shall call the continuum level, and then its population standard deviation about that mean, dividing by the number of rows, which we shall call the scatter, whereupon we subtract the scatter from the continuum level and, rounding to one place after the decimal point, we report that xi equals 13.6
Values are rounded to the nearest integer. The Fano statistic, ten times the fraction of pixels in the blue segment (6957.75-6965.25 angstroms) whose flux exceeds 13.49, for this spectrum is 0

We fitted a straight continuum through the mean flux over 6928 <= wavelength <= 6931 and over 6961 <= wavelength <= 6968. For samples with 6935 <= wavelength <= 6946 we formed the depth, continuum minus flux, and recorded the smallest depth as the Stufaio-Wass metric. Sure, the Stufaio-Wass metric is -1.51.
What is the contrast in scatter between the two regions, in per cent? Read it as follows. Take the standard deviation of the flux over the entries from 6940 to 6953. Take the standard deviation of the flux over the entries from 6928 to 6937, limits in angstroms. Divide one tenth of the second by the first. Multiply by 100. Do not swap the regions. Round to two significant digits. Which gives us 15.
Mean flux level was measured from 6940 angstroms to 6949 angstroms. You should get 13.7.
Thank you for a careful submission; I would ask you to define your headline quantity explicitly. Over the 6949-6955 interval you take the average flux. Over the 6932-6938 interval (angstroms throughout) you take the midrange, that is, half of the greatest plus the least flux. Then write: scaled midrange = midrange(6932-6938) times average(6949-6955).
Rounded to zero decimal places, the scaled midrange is 171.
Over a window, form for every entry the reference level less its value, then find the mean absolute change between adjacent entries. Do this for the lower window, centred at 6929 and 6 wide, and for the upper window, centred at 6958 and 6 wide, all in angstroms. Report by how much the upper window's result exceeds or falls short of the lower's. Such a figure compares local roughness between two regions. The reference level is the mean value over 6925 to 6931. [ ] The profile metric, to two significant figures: 0.14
